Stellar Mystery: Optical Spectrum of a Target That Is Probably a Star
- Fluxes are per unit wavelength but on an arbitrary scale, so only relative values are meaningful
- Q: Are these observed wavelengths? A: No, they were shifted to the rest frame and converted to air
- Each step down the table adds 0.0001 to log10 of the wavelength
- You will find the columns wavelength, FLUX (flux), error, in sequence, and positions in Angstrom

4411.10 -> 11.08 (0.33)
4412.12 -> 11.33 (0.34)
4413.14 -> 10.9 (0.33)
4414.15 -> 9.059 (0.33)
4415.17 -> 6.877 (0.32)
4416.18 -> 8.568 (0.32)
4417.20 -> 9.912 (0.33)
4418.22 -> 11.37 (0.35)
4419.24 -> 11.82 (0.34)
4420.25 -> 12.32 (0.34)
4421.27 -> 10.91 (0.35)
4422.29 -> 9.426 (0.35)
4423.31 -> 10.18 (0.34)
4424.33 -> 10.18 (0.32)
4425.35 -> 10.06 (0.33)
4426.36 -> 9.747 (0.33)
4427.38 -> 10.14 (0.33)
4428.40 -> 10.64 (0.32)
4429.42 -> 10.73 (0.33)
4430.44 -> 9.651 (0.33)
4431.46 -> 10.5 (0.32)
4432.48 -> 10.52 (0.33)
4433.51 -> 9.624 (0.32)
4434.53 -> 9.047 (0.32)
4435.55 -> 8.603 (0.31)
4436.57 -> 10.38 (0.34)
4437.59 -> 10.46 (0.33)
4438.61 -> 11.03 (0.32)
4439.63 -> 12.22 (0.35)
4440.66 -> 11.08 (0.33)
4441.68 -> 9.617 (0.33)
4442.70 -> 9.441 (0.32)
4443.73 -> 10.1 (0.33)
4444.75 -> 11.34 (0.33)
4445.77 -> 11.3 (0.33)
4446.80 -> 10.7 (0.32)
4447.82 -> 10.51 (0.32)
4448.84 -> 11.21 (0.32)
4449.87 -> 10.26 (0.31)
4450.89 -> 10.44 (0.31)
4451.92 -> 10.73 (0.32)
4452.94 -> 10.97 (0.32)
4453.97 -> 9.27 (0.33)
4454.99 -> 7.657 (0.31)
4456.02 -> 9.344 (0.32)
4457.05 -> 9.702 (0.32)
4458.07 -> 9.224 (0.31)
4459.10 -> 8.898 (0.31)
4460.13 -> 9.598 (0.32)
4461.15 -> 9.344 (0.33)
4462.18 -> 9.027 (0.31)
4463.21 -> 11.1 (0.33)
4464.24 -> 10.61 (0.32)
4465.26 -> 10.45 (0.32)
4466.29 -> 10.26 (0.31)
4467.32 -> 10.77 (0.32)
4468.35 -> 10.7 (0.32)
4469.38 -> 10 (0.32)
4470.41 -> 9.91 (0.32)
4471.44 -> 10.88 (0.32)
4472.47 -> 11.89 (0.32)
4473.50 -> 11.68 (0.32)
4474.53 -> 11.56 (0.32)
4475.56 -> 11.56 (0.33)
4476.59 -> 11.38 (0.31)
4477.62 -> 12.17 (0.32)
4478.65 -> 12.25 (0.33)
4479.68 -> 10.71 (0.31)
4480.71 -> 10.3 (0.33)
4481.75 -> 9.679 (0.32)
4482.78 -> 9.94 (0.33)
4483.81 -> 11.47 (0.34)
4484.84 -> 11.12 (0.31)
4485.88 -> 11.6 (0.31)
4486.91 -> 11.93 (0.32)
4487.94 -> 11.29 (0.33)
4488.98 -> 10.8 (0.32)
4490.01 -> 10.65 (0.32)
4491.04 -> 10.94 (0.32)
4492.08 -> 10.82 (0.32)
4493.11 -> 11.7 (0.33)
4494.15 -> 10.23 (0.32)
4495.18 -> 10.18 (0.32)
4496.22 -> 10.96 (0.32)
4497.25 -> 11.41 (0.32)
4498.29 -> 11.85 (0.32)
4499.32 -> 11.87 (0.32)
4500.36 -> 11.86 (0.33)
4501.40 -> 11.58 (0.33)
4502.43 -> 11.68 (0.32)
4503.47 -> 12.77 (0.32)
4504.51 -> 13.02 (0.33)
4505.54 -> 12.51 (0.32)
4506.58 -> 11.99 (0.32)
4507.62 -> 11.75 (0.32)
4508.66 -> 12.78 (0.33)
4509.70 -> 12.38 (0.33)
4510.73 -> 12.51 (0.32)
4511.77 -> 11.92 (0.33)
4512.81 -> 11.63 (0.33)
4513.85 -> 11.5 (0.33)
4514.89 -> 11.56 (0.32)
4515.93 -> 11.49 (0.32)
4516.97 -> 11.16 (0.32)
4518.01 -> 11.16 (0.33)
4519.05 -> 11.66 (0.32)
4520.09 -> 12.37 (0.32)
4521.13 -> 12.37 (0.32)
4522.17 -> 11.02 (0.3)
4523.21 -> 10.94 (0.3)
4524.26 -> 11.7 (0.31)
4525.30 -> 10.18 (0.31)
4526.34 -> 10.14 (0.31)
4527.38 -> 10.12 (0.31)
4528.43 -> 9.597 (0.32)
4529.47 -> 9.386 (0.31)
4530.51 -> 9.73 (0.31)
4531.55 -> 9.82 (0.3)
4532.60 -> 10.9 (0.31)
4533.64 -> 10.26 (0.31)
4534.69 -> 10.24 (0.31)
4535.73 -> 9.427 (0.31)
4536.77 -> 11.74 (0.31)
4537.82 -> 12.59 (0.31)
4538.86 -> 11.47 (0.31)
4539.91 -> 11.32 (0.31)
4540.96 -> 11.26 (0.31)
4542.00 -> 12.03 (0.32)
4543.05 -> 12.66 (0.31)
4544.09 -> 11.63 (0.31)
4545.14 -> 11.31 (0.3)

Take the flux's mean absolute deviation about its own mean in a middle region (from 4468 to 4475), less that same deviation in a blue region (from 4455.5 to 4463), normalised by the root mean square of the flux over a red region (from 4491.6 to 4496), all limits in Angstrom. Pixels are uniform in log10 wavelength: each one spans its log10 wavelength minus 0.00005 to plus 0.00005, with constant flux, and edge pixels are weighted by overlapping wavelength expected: 0.041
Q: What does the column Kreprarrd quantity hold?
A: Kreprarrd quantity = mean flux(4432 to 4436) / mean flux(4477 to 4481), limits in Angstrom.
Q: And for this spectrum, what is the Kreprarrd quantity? 0.83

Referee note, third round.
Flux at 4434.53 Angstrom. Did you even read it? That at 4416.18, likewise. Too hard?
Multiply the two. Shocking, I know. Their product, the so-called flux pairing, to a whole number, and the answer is 78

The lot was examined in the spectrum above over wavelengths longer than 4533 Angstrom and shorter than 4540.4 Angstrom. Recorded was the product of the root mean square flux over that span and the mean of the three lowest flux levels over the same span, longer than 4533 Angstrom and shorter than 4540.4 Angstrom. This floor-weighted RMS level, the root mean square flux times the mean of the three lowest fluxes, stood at 110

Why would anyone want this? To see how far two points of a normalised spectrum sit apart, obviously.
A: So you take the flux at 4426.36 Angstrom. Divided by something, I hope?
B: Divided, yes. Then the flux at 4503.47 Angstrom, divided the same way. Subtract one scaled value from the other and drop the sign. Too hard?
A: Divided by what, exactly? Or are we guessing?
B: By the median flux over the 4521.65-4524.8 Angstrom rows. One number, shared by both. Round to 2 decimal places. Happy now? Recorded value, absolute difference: 0.27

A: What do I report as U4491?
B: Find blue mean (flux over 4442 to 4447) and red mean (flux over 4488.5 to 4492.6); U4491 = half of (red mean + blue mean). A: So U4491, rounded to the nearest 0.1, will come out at 10.7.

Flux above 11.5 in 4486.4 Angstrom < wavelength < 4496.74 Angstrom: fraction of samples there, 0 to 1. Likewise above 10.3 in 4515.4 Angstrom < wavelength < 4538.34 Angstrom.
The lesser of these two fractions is 0.20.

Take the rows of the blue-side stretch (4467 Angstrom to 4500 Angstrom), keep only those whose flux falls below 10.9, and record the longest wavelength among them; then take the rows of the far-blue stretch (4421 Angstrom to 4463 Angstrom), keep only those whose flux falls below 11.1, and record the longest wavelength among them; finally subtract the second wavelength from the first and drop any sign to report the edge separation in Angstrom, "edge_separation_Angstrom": 33.0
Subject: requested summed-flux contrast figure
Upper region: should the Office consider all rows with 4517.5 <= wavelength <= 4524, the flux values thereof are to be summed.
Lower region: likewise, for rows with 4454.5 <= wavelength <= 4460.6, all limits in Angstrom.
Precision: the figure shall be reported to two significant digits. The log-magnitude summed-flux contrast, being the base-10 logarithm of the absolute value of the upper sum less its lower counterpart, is 1.2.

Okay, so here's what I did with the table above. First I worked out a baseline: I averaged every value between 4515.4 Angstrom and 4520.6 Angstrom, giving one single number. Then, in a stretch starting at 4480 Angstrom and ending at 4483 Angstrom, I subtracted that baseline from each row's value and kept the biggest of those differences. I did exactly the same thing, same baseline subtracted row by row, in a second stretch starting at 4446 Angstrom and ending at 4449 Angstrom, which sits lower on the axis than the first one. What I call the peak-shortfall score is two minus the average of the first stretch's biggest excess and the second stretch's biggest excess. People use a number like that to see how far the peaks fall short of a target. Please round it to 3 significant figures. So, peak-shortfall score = 2.81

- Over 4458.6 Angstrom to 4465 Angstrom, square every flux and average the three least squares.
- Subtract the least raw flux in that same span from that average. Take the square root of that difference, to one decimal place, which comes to 8.6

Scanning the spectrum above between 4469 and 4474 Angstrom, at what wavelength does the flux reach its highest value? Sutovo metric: 4472.47 Angstrom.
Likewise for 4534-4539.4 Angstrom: 4537.82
